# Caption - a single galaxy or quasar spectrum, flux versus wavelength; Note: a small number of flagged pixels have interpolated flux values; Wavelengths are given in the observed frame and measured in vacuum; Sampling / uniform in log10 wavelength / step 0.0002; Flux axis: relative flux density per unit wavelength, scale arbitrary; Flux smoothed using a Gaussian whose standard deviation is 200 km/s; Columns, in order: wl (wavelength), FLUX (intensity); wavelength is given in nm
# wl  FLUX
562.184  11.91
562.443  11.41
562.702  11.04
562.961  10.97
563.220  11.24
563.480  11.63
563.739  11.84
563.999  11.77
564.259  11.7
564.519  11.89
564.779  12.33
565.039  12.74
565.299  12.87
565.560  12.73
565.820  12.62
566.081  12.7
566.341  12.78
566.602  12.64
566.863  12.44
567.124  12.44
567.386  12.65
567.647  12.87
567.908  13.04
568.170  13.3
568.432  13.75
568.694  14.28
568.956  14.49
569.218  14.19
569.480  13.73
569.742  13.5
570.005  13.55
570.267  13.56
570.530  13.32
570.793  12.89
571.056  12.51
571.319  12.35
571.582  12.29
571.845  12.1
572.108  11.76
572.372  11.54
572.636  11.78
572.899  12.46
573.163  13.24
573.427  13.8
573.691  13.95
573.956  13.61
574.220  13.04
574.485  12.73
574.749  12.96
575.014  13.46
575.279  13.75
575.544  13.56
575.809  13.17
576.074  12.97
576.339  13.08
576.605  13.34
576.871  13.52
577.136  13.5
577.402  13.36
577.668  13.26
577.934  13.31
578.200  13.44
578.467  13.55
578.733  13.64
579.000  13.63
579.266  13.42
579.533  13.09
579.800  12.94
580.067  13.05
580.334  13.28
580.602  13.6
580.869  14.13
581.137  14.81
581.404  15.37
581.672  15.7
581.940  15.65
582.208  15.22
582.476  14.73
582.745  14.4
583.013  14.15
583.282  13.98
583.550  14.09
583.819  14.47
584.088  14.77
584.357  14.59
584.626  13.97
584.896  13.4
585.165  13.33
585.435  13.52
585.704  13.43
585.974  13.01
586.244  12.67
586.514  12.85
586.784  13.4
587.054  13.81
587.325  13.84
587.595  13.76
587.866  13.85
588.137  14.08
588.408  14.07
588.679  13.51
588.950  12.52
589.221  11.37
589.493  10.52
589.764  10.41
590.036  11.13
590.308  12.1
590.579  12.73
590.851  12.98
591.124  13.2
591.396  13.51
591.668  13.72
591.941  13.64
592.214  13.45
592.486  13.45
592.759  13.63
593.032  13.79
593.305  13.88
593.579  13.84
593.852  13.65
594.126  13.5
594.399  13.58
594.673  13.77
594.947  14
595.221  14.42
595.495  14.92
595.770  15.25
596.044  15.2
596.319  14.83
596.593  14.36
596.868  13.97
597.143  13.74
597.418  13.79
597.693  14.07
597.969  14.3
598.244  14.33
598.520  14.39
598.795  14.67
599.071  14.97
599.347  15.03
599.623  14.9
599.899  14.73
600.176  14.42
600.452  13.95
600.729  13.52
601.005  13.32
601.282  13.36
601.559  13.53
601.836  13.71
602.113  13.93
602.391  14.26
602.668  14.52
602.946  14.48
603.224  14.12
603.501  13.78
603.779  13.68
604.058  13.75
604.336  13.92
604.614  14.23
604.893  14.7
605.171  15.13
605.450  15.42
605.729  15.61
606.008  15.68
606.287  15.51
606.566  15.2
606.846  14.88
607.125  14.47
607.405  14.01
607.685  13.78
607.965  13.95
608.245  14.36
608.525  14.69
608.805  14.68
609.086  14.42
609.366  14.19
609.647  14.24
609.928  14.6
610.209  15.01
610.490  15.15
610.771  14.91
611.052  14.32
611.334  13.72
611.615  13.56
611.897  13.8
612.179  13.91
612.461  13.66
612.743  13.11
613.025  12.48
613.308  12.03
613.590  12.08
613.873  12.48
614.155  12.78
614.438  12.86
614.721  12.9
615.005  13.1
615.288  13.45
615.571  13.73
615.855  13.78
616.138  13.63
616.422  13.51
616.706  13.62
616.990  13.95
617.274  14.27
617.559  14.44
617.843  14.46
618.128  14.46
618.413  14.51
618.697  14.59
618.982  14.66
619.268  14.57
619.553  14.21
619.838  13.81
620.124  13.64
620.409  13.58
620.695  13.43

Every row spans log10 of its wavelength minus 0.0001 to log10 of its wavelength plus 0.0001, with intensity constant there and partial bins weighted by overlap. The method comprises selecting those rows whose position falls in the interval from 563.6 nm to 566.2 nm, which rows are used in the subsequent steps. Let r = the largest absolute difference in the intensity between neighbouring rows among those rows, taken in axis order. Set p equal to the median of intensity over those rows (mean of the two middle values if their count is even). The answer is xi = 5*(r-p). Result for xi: -60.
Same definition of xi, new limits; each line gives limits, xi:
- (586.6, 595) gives -62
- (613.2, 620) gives -67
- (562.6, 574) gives -59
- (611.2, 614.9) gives -61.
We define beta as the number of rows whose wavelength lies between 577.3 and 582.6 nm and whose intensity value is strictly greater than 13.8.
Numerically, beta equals 7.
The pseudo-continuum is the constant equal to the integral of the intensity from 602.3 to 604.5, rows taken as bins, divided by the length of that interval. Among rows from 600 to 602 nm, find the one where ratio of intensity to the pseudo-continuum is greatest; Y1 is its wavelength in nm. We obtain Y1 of 600.176 nm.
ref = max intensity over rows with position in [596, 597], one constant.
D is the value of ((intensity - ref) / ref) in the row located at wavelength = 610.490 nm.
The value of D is 0.00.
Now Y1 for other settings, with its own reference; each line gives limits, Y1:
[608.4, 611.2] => 610.490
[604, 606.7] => 606.008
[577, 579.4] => 578.733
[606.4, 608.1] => 606.566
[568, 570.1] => 568.956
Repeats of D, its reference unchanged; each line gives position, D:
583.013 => -0.07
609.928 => -0.04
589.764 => -0.32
